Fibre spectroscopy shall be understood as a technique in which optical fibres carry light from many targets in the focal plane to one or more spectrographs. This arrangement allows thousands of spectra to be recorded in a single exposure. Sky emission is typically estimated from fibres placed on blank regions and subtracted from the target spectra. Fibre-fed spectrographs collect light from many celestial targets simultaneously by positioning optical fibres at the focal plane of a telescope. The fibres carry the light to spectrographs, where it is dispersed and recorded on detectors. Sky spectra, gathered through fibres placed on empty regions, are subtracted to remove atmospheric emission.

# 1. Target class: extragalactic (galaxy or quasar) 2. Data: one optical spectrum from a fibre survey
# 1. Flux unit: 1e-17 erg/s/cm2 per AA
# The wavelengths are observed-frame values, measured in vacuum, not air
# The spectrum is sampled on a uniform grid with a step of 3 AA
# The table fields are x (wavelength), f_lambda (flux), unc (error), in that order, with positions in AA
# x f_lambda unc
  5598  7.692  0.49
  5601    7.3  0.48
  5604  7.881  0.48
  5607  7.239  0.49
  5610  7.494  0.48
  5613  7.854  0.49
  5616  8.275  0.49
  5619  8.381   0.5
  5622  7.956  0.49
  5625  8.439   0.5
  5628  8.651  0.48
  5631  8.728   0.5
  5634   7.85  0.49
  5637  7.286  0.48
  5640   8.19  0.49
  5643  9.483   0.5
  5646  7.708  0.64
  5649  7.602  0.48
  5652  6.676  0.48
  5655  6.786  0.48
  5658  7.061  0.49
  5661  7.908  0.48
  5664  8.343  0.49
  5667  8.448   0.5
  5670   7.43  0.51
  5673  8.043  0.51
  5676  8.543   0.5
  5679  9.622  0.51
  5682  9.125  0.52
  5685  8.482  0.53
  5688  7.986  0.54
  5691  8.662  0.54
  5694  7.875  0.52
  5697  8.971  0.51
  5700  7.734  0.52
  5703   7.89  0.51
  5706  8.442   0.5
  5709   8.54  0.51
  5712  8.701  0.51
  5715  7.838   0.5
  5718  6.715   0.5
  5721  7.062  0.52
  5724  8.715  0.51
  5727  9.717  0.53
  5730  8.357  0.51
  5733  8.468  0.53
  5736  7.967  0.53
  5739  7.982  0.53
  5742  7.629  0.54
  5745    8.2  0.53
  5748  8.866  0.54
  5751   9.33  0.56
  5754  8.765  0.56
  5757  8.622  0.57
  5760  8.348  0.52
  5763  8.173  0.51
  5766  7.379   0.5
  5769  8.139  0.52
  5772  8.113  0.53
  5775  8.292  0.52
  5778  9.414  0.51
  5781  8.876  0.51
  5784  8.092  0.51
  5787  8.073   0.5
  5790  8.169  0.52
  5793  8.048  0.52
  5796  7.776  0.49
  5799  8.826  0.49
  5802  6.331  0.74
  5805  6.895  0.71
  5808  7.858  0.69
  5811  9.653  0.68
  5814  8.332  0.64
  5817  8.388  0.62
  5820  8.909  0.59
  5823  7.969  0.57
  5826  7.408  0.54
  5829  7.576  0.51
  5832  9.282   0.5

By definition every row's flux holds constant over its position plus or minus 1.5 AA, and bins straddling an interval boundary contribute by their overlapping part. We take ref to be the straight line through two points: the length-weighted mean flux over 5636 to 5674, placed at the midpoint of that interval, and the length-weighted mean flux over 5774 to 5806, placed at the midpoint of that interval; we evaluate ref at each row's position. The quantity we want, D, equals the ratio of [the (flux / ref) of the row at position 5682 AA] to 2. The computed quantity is 0.58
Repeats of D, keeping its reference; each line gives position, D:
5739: 0.50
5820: 0.55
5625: 0.55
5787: 0.50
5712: 0.55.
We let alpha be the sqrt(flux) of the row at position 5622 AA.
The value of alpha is 2.82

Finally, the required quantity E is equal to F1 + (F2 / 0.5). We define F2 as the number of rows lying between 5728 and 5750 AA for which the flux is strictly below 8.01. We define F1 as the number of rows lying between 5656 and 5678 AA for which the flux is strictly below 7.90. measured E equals 8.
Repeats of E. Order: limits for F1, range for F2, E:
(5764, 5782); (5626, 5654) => 11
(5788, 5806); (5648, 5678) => 15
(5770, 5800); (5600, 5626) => 13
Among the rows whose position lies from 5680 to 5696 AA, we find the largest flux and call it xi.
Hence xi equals 9.125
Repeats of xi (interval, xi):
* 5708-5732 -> 9.717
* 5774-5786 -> 9.414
